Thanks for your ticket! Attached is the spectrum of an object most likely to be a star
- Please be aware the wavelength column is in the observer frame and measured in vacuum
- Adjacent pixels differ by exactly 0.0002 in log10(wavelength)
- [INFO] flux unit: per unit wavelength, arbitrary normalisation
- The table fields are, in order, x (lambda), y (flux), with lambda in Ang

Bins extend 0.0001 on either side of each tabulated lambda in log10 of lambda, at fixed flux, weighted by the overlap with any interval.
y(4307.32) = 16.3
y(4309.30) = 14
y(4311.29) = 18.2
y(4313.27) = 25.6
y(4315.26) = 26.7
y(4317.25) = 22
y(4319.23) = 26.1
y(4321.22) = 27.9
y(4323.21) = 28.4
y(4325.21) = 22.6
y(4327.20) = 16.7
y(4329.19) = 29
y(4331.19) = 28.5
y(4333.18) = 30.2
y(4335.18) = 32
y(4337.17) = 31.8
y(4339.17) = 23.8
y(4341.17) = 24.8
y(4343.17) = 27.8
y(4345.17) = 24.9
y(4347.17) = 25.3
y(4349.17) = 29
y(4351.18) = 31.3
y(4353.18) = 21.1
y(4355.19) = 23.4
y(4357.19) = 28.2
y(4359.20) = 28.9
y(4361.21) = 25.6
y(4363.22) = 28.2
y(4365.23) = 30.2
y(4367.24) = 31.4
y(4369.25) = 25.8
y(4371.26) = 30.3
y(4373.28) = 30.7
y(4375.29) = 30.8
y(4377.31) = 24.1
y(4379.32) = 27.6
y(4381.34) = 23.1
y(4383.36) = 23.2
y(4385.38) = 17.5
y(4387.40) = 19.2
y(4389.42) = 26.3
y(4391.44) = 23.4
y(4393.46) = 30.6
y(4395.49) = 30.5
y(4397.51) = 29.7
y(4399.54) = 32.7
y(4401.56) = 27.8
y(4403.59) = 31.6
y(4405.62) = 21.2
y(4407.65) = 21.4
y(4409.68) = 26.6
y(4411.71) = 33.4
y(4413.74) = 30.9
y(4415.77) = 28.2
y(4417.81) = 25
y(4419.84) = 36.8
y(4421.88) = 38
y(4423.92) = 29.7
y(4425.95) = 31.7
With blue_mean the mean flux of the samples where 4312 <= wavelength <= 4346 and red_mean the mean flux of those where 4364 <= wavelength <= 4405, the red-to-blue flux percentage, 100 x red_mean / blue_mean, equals 103.5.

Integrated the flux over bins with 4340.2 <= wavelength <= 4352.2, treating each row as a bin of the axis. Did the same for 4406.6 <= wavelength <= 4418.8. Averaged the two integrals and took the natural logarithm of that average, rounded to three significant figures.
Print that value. 5.80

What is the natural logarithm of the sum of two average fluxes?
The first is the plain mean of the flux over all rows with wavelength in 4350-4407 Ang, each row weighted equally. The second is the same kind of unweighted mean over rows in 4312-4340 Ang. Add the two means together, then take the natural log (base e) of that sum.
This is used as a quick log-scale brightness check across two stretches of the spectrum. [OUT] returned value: 3.98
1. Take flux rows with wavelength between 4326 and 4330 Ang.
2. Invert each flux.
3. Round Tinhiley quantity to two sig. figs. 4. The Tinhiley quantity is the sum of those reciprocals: 0.094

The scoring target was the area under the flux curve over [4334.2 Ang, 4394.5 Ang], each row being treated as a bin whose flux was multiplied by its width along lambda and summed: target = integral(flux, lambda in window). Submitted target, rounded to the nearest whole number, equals 1608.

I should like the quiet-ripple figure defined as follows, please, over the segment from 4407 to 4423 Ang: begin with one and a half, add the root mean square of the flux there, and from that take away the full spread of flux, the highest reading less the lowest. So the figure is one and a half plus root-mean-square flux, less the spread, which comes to 15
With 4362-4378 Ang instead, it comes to 23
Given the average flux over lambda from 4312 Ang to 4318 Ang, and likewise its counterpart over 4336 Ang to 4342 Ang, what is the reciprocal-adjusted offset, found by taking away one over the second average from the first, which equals 25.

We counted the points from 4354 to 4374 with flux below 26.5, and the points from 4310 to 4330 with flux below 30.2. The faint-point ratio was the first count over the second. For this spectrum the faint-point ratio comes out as 0.30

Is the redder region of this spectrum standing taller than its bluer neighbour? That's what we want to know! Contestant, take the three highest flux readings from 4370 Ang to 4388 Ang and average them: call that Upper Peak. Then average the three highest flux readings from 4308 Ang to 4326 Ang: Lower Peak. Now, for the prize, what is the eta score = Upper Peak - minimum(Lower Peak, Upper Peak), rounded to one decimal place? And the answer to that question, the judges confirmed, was 2.9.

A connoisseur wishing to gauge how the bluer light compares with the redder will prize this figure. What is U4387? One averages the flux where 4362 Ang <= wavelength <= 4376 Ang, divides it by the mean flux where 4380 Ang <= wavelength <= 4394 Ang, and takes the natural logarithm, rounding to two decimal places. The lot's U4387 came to 0.24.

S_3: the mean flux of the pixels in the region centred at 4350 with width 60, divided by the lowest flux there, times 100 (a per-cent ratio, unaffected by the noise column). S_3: 164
